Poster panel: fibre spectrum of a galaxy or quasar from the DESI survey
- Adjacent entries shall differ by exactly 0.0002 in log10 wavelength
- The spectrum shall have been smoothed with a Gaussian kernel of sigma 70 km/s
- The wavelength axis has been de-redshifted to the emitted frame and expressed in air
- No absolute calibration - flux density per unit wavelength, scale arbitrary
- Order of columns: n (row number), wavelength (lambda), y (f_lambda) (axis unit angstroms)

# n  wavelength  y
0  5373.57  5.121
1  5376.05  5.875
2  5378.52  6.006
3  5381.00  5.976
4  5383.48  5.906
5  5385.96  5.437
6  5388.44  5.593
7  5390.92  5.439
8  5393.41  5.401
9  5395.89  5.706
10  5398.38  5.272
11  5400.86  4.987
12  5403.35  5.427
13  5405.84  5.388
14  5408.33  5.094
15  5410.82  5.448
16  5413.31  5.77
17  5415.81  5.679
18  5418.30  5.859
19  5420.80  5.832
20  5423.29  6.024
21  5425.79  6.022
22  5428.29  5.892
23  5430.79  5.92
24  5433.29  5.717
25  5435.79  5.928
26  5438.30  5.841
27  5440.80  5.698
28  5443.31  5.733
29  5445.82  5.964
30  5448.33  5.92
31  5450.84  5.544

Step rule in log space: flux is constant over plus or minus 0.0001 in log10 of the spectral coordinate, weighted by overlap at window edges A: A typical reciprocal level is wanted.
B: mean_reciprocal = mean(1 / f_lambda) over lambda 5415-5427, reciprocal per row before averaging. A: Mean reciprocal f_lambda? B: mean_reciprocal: 0.170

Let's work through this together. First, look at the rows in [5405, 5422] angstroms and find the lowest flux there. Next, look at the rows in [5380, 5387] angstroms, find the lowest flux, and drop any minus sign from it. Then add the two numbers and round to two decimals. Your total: 10.53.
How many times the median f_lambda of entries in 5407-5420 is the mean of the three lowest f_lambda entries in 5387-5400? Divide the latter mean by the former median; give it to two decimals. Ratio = 0.95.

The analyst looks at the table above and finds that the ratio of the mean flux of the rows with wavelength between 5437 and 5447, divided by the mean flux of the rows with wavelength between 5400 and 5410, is 1.11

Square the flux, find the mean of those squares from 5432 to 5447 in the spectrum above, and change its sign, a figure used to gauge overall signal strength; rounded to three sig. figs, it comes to -33.8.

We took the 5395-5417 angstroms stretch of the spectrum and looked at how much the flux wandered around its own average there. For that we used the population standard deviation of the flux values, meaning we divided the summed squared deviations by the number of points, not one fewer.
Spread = 0.26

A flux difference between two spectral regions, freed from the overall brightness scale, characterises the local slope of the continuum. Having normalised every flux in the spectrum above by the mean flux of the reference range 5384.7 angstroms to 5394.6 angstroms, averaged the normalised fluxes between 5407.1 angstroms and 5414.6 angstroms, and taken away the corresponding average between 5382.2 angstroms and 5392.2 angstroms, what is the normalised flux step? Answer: -0.03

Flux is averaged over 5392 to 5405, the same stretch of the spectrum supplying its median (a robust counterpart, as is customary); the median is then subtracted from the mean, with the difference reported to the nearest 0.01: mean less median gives -0.04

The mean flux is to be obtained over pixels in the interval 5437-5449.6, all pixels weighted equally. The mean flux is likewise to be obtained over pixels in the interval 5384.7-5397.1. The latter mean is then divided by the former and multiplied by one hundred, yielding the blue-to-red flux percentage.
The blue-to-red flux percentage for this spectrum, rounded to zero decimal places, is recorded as 95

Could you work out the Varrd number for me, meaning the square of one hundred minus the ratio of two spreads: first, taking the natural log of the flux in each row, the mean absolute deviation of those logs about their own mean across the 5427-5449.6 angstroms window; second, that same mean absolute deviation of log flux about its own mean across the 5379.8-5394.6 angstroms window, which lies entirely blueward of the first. 9919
